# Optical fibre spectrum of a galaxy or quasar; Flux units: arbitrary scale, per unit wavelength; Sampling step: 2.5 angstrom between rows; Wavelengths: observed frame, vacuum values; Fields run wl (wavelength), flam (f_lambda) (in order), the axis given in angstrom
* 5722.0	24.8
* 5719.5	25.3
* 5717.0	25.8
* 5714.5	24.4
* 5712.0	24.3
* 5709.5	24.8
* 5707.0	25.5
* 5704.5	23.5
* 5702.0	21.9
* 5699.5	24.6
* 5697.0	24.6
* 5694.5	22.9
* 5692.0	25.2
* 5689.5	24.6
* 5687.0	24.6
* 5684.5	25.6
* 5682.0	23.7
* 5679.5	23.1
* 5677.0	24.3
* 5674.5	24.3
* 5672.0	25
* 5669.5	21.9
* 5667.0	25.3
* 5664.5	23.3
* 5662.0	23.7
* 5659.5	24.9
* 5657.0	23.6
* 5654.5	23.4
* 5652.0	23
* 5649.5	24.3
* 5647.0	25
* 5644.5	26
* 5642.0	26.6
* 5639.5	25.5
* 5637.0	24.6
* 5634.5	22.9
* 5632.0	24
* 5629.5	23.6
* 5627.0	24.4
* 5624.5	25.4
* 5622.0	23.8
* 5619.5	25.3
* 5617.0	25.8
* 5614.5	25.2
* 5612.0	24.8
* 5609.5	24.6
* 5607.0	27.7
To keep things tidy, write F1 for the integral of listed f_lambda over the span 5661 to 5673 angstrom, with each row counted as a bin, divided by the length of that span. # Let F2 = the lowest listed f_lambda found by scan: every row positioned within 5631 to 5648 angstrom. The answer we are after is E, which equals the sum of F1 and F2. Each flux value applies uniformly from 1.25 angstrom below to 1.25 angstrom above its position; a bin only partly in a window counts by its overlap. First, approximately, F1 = 23.8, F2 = 22.9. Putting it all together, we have 46.7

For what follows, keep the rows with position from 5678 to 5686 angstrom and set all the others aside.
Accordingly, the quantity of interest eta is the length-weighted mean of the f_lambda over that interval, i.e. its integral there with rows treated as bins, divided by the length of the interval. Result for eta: 24.2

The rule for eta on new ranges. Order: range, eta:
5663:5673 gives 23.8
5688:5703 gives 24.0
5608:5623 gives 25.0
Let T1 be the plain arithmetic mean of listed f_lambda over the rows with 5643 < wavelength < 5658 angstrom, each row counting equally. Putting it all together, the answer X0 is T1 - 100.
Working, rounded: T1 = 24.2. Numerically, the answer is -75.8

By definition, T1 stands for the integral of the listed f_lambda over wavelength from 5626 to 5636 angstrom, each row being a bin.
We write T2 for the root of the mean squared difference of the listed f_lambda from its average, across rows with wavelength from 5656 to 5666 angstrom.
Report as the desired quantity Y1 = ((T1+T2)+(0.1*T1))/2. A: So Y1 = 131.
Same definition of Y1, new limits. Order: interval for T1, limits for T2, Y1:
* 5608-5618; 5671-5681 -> 139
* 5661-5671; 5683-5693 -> 130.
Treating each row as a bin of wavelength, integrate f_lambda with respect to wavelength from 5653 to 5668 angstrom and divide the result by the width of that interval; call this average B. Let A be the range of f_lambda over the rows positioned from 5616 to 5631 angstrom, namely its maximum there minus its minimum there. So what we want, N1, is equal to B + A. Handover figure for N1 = 26.2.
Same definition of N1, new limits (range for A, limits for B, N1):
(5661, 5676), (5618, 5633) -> 27.8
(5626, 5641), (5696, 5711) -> 26.7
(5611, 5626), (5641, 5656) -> 26.7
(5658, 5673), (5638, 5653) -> 28.5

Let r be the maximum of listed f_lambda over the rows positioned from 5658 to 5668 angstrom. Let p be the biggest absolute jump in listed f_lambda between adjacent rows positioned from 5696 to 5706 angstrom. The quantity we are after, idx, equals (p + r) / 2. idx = 14.0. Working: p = 2.7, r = 25.3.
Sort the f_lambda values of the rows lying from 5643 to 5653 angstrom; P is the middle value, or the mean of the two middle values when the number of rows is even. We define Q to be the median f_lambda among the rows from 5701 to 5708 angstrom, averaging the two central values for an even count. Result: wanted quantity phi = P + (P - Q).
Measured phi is 25.8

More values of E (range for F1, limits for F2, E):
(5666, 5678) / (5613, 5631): 47.7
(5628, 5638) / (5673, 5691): 46.9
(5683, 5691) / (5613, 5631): 48.5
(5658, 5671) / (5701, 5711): 45.7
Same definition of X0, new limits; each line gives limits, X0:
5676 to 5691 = -75.7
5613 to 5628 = -75.0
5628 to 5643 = -75.5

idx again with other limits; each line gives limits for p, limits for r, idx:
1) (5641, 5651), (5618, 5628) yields 13.2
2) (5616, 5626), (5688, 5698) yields 13.4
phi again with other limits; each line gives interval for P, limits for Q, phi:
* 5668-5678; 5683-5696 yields 24.0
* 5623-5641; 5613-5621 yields 23.5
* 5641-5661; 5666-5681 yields 24.9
